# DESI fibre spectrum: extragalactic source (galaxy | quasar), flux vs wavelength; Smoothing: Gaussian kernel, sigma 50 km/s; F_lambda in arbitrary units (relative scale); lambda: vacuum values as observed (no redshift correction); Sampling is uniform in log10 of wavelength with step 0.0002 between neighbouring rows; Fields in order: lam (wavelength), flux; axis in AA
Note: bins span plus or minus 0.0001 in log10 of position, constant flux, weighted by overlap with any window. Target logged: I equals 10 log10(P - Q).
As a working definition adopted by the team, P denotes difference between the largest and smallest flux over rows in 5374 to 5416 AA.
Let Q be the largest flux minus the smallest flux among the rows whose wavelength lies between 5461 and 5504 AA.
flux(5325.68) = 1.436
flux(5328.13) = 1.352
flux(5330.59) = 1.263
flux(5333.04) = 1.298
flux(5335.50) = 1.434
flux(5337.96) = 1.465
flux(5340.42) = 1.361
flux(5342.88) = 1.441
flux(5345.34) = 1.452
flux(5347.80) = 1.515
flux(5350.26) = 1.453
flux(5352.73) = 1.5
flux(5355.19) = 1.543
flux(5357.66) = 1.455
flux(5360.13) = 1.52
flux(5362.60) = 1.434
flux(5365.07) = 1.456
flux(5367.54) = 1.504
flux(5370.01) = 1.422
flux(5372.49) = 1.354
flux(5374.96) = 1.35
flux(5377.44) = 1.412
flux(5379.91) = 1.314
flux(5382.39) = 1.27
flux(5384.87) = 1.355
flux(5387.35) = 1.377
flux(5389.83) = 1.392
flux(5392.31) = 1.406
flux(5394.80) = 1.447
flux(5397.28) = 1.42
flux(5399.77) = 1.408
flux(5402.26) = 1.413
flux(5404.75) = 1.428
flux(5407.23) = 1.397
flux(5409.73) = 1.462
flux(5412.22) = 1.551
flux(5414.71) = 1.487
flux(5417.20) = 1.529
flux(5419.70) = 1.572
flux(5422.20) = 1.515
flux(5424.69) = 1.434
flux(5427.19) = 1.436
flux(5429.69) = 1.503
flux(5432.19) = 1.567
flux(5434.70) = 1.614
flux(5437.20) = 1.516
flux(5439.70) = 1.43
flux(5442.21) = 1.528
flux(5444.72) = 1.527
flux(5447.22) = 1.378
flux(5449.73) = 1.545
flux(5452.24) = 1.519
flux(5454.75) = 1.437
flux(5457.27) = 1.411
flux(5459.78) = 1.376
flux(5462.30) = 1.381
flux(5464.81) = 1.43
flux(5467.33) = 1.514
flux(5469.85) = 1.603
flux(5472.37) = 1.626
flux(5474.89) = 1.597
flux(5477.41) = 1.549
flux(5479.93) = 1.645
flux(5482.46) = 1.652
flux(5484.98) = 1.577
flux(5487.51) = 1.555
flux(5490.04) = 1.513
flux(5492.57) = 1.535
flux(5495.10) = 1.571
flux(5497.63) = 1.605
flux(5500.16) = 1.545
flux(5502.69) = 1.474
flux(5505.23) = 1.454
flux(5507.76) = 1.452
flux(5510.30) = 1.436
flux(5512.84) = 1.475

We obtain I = -20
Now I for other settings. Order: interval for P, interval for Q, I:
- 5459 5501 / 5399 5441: -12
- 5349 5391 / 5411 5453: -14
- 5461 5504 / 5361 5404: -14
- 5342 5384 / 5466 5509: -11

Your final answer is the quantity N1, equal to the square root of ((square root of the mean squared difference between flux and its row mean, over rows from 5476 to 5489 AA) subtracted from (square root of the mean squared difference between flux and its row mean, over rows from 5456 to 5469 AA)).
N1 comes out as 0.08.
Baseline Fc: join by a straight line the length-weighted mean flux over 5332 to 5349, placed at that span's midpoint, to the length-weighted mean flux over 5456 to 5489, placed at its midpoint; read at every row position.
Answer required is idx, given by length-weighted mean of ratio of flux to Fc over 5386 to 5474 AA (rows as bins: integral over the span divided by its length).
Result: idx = 0.98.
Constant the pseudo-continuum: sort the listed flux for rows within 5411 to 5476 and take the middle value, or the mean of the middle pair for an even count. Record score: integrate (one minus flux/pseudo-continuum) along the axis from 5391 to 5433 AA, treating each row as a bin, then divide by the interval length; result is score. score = 0.03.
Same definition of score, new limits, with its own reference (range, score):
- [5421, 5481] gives 0.01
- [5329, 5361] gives 0.05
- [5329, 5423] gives 0.06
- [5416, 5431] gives 0.01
